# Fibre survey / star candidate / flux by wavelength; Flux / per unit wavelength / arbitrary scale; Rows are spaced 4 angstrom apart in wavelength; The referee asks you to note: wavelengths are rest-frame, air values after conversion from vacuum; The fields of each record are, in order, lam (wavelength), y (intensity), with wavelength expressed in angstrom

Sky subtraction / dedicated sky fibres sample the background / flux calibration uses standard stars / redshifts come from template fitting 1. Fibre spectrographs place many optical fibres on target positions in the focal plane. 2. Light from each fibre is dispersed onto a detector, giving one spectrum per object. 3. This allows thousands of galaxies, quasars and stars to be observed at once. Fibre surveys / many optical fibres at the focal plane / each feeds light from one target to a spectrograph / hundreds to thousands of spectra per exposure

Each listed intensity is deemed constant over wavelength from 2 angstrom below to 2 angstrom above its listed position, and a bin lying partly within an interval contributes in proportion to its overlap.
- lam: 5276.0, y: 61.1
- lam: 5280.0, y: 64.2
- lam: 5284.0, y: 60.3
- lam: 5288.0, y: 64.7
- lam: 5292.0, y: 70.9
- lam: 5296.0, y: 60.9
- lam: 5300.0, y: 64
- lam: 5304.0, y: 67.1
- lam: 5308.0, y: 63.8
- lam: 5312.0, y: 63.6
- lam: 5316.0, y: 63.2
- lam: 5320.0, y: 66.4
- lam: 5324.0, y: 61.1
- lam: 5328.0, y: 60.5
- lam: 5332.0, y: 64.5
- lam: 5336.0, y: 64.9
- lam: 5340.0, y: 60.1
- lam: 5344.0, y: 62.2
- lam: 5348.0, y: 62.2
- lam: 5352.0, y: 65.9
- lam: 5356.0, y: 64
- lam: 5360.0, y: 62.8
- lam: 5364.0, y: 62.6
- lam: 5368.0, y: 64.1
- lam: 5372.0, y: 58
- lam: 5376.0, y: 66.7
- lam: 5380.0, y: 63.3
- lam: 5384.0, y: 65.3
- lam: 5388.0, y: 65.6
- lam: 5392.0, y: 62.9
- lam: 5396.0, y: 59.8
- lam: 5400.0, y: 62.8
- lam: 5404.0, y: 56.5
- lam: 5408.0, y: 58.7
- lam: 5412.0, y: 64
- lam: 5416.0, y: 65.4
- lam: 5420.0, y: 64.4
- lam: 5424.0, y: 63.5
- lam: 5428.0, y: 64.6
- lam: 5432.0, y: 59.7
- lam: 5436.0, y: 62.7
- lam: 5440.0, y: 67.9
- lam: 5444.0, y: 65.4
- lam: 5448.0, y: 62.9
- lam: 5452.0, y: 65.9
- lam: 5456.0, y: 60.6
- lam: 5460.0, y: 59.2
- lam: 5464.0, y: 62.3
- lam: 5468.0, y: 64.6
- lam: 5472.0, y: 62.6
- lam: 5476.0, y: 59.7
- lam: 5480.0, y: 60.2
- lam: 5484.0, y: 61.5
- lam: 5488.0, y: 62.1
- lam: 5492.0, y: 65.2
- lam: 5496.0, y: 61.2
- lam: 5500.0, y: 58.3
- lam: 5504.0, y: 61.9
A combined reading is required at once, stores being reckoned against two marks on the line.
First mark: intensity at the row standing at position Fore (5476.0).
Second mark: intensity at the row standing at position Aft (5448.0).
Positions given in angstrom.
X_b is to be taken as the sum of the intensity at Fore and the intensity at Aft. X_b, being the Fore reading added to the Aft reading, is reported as 122.6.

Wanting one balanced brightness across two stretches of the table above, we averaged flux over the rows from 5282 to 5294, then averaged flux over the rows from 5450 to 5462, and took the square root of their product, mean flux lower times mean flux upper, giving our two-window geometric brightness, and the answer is 63.6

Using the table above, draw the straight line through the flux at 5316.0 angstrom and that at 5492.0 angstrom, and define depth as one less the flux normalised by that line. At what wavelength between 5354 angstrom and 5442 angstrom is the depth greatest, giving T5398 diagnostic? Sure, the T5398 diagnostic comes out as 5404.0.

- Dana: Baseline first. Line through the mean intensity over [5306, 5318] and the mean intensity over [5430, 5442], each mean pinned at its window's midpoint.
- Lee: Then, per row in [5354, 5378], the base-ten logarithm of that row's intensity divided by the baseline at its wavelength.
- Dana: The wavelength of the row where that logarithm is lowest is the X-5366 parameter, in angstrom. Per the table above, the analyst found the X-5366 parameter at 5372.0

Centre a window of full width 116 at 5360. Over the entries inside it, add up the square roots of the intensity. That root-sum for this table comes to 230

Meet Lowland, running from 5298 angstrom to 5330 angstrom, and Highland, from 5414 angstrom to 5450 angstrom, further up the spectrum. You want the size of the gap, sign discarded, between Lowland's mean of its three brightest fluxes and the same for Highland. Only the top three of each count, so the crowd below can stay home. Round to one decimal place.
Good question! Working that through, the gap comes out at 0.4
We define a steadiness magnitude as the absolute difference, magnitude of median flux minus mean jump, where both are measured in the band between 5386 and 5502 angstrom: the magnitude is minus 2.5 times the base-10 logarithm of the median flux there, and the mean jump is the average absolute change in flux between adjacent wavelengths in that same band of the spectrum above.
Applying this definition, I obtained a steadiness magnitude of 7.26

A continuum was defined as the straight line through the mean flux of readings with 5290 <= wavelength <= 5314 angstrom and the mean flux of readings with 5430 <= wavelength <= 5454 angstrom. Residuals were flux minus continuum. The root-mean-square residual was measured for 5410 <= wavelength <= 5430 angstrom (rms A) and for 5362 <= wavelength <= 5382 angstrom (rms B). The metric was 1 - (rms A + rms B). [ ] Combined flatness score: -2.9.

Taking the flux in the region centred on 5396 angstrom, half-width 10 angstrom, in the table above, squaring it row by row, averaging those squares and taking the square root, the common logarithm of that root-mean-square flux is 1.790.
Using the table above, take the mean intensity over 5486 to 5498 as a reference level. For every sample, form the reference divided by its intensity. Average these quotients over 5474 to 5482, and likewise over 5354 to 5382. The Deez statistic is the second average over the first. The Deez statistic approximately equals 0.95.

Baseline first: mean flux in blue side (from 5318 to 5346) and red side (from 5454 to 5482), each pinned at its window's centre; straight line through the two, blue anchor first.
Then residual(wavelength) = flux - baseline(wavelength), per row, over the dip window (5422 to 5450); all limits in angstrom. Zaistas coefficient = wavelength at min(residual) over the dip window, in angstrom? 5432.0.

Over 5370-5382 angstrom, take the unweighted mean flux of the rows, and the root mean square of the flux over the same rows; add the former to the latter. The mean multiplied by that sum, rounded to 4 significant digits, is 7861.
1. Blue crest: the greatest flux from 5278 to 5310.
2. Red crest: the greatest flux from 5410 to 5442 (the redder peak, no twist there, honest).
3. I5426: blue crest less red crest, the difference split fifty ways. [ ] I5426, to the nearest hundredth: 0.06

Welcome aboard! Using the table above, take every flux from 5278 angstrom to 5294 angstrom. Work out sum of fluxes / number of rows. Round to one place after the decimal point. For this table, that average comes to 65.0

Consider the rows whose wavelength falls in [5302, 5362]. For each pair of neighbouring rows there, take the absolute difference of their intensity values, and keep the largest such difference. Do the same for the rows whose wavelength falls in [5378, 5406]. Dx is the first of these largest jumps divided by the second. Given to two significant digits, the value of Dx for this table 0.84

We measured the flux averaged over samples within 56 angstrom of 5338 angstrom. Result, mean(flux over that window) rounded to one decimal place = 63.6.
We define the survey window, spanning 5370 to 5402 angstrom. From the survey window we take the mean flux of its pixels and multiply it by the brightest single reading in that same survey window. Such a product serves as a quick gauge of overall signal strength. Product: 4205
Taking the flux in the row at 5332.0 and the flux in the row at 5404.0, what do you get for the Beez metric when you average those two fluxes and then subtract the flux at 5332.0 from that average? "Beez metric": -4.0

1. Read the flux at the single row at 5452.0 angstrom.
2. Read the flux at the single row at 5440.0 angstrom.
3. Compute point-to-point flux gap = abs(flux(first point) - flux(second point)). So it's 2.0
